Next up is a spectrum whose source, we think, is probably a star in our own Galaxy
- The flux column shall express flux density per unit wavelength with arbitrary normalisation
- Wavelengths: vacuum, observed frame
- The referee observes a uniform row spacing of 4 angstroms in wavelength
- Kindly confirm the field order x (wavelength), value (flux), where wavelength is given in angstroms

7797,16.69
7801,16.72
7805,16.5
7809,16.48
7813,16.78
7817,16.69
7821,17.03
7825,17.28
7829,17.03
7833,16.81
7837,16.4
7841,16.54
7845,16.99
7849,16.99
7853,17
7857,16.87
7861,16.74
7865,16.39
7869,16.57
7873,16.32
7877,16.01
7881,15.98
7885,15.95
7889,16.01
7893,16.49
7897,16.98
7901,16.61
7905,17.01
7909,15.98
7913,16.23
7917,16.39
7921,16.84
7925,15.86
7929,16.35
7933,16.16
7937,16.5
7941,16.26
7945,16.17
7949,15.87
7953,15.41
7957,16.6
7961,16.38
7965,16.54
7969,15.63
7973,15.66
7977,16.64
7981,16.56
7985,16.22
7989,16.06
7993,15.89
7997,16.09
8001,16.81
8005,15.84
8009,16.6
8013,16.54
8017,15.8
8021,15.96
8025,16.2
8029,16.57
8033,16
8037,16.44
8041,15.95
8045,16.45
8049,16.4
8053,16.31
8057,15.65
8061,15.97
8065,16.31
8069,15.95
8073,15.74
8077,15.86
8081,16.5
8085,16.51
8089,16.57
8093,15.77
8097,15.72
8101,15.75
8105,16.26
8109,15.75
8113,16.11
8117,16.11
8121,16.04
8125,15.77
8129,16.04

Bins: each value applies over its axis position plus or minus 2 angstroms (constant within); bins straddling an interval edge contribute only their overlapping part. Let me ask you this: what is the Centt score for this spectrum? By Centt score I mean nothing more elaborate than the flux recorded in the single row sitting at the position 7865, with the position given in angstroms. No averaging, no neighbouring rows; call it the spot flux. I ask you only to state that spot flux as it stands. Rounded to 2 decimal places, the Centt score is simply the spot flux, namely 16.39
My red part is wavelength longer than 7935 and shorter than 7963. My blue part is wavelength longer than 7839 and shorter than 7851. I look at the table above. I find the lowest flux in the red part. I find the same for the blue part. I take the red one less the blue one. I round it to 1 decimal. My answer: -1.1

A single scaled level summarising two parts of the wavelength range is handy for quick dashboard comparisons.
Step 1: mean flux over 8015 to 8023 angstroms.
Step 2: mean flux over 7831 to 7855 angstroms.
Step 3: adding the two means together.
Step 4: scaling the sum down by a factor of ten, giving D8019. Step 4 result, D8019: 3.27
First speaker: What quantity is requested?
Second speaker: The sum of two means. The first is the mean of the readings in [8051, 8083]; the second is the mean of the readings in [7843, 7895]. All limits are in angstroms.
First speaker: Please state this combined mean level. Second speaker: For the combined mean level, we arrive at 32.5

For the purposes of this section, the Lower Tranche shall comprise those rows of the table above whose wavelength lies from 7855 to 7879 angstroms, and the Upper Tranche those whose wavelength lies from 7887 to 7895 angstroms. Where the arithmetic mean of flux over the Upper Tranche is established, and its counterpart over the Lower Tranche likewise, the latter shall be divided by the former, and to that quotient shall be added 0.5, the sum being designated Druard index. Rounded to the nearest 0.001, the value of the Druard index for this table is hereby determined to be 1.514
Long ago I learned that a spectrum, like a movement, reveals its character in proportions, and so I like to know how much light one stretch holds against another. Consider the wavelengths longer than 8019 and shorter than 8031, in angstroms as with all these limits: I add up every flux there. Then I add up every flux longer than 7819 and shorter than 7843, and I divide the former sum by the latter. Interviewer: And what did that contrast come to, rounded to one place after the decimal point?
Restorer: 0.5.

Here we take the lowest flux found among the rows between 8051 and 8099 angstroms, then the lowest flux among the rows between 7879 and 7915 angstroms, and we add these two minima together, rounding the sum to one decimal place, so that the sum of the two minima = 31.6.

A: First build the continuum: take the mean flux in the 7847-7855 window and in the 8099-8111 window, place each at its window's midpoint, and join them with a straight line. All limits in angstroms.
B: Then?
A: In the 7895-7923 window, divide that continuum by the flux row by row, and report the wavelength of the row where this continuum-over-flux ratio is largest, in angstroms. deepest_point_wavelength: 7909 angstroms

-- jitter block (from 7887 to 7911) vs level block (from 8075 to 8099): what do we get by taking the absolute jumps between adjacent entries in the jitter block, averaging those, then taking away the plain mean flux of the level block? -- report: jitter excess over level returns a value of -15.60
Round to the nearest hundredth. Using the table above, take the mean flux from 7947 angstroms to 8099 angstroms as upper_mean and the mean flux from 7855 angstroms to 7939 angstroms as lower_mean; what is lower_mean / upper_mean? 1.01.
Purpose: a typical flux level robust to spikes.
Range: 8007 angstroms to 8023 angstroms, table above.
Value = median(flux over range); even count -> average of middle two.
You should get 16.25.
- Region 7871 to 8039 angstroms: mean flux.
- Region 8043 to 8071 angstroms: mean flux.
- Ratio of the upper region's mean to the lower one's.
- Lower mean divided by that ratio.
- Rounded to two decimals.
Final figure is 16.35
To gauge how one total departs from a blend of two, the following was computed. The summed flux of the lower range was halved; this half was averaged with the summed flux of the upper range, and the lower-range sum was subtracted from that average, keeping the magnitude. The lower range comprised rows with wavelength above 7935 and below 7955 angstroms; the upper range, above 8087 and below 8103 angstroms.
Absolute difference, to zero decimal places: 28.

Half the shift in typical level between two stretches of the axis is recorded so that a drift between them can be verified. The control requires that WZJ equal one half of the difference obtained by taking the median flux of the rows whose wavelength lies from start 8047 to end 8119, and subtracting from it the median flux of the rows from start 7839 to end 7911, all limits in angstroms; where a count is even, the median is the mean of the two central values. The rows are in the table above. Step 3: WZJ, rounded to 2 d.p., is -0.26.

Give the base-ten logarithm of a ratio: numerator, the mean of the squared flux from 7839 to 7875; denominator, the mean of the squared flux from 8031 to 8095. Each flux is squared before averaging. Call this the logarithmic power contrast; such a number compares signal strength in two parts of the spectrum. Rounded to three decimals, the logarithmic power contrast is 0.030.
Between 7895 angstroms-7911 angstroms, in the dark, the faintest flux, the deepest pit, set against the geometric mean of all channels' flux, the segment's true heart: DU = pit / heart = 0.960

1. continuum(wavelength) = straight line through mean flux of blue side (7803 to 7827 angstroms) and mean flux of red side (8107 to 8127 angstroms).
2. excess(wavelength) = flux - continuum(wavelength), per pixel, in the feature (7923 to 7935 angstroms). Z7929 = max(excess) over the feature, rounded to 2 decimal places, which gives -0.13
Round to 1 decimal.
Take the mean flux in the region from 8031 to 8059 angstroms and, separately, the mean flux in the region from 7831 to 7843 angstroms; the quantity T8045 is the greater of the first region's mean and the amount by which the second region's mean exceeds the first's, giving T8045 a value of 16.2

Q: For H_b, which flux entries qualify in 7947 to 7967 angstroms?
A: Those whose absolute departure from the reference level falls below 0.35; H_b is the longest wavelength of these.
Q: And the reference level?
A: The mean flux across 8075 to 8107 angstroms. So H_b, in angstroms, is 7961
